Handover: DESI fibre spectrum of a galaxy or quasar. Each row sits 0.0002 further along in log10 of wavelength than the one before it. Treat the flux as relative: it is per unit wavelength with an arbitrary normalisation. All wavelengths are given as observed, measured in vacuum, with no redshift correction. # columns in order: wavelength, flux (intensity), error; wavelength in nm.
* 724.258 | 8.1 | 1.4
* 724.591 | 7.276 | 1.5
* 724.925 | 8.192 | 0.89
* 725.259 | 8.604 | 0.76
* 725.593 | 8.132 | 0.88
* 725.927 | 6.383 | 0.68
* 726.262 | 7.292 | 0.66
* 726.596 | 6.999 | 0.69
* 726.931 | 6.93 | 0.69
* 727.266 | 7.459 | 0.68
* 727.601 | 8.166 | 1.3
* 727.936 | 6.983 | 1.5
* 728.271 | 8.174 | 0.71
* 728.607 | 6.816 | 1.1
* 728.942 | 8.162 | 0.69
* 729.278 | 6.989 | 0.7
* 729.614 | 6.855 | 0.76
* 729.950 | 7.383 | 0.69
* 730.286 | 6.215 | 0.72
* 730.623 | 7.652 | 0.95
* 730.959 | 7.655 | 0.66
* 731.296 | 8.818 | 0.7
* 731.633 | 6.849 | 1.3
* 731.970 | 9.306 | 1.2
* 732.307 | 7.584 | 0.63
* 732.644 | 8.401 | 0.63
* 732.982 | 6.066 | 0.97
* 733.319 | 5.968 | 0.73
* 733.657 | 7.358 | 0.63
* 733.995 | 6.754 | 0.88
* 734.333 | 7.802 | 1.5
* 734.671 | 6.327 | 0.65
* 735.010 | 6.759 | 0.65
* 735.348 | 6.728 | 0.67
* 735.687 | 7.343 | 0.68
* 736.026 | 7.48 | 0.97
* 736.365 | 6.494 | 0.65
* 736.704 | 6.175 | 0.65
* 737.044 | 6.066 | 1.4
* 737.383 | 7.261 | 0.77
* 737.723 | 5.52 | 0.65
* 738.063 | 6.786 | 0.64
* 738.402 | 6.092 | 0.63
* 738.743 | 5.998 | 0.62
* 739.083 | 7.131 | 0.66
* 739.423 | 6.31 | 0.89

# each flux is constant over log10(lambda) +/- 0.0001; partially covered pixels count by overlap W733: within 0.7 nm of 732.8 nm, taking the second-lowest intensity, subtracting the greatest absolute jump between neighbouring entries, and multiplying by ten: 37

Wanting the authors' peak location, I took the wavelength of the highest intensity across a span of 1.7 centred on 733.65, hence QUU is 734.333 nm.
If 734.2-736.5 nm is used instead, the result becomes 734.333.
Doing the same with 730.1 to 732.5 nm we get 731.970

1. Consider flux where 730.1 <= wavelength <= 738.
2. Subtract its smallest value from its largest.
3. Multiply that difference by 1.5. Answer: 5.7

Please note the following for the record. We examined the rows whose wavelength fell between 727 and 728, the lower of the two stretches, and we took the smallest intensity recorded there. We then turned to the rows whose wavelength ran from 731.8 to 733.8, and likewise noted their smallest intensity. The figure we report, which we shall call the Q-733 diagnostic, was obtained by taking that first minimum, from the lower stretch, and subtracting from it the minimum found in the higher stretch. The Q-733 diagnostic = 1.0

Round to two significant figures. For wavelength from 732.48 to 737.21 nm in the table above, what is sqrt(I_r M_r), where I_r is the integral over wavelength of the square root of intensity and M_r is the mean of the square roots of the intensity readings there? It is 5.7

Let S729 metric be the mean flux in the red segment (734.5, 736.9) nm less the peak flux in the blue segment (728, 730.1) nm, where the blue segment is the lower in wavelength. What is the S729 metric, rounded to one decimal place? -1.4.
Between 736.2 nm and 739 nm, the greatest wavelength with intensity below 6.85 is 738.743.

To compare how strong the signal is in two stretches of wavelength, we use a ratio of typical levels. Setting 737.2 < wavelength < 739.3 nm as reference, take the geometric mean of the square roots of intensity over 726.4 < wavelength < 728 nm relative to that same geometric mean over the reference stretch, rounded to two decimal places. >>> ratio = 1.06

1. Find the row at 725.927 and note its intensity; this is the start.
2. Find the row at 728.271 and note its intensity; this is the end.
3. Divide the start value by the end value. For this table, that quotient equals 0.78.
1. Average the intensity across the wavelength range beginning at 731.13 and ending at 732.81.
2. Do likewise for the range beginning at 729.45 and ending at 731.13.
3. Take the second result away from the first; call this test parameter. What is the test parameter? 1.04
